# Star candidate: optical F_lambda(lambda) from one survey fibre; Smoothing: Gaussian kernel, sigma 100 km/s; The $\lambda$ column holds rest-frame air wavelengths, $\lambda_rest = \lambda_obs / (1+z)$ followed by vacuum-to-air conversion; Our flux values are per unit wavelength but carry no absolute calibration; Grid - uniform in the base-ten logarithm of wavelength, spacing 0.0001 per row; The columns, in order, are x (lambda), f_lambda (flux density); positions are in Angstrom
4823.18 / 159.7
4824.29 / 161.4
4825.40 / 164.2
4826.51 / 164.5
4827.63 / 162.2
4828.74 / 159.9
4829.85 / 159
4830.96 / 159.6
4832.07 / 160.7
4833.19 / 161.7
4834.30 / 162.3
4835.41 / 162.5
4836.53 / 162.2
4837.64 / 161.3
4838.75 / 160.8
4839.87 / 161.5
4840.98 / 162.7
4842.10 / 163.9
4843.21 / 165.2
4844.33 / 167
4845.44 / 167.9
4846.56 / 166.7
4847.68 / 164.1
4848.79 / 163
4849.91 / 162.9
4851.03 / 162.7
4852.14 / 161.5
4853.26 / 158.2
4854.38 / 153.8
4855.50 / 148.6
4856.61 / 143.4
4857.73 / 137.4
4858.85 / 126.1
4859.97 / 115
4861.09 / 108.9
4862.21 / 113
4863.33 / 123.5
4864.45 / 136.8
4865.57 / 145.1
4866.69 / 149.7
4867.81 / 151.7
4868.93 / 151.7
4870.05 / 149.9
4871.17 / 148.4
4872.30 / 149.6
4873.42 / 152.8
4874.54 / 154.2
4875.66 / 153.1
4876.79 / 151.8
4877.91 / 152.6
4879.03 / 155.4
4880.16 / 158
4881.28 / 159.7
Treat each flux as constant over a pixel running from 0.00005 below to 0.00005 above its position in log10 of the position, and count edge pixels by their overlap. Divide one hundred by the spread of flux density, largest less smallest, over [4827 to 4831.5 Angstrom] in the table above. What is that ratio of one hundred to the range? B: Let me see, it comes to 31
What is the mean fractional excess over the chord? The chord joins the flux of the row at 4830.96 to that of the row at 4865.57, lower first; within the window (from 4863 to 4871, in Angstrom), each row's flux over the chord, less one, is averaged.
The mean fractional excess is 0.00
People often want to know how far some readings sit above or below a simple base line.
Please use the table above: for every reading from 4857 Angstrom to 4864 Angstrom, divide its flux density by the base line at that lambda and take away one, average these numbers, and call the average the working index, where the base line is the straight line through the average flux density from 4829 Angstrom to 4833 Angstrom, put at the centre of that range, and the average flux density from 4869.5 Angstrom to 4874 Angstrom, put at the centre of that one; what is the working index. -0.21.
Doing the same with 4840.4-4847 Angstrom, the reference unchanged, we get 0.06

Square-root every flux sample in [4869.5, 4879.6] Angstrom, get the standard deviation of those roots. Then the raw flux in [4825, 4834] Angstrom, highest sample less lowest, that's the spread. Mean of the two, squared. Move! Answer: 8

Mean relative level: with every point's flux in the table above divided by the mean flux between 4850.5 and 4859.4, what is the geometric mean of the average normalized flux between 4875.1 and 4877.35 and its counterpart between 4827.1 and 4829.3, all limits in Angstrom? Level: 1.05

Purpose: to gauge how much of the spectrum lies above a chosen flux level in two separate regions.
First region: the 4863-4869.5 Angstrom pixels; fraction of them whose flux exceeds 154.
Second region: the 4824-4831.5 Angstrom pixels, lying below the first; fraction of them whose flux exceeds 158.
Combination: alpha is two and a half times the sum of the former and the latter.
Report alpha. 2.5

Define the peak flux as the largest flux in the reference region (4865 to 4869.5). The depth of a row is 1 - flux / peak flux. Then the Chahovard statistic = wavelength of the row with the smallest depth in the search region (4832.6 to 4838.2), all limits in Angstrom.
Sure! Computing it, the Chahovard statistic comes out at 4835.41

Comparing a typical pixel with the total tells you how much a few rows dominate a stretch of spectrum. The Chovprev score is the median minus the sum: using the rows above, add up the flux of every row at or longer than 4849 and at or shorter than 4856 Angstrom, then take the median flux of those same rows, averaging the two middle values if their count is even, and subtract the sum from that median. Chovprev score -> -788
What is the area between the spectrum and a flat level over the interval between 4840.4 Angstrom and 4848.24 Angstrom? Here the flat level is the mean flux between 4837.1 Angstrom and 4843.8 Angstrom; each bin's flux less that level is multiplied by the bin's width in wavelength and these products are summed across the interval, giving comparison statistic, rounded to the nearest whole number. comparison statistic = 22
